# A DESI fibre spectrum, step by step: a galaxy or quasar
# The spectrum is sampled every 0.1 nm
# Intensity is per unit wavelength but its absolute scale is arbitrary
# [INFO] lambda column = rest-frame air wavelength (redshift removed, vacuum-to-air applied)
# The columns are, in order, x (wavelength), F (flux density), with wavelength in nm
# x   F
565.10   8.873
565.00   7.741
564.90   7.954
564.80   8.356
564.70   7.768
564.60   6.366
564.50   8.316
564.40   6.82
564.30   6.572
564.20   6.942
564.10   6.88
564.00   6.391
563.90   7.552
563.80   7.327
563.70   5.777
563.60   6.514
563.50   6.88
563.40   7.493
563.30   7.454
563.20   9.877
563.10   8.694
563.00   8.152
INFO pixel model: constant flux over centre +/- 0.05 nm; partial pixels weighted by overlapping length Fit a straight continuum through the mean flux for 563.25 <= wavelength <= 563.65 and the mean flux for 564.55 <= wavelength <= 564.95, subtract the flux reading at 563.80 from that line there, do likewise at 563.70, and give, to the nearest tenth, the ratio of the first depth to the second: -0.1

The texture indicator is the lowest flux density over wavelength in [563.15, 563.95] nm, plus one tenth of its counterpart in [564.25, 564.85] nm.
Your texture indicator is 6.41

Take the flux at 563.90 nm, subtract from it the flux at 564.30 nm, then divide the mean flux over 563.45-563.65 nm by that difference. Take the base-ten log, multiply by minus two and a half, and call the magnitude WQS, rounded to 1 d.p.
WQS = -2.1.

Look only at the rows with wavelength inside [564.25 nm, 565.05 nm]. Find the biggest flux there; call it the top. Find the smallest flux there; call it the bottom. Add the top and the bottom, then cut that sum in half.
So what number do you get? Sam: 7.4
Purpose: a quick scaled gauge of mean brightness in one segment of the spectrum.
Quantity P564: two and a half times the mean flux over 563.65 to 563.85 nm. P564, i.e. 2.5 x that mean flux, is 16.4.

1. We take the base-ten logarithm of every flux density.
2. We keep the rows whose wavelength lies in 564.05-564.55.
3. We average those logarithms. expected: 0.85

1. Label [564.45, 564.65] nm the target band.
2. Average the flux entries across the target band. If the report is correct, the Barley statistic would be 7.34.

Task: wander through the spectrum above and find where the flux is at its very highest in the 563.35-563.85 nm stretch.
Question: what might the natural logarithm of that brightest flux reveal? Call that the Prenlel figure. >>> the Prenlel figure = 2.01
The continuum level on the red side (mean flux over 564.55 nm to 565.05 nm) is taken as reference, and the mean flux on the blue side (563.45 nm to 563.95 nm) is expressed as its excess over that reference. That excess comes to -0.8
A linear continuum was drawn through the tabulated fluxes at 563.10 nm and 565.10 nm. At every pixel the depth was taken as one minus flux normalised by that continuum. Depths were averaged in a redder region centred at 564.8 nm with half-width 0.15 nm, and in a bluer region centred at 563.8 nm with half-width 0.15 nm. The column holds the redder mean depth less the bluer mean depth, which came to -0.12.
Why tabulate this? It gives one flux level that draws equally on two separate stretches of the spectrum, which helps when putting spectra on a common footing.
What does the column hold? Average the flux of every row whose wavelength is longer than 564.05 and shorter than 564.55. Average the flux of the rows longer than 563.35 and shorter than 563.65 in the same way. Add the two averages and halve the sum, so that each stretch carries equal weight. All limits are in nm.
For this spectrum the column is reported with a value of 7.03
